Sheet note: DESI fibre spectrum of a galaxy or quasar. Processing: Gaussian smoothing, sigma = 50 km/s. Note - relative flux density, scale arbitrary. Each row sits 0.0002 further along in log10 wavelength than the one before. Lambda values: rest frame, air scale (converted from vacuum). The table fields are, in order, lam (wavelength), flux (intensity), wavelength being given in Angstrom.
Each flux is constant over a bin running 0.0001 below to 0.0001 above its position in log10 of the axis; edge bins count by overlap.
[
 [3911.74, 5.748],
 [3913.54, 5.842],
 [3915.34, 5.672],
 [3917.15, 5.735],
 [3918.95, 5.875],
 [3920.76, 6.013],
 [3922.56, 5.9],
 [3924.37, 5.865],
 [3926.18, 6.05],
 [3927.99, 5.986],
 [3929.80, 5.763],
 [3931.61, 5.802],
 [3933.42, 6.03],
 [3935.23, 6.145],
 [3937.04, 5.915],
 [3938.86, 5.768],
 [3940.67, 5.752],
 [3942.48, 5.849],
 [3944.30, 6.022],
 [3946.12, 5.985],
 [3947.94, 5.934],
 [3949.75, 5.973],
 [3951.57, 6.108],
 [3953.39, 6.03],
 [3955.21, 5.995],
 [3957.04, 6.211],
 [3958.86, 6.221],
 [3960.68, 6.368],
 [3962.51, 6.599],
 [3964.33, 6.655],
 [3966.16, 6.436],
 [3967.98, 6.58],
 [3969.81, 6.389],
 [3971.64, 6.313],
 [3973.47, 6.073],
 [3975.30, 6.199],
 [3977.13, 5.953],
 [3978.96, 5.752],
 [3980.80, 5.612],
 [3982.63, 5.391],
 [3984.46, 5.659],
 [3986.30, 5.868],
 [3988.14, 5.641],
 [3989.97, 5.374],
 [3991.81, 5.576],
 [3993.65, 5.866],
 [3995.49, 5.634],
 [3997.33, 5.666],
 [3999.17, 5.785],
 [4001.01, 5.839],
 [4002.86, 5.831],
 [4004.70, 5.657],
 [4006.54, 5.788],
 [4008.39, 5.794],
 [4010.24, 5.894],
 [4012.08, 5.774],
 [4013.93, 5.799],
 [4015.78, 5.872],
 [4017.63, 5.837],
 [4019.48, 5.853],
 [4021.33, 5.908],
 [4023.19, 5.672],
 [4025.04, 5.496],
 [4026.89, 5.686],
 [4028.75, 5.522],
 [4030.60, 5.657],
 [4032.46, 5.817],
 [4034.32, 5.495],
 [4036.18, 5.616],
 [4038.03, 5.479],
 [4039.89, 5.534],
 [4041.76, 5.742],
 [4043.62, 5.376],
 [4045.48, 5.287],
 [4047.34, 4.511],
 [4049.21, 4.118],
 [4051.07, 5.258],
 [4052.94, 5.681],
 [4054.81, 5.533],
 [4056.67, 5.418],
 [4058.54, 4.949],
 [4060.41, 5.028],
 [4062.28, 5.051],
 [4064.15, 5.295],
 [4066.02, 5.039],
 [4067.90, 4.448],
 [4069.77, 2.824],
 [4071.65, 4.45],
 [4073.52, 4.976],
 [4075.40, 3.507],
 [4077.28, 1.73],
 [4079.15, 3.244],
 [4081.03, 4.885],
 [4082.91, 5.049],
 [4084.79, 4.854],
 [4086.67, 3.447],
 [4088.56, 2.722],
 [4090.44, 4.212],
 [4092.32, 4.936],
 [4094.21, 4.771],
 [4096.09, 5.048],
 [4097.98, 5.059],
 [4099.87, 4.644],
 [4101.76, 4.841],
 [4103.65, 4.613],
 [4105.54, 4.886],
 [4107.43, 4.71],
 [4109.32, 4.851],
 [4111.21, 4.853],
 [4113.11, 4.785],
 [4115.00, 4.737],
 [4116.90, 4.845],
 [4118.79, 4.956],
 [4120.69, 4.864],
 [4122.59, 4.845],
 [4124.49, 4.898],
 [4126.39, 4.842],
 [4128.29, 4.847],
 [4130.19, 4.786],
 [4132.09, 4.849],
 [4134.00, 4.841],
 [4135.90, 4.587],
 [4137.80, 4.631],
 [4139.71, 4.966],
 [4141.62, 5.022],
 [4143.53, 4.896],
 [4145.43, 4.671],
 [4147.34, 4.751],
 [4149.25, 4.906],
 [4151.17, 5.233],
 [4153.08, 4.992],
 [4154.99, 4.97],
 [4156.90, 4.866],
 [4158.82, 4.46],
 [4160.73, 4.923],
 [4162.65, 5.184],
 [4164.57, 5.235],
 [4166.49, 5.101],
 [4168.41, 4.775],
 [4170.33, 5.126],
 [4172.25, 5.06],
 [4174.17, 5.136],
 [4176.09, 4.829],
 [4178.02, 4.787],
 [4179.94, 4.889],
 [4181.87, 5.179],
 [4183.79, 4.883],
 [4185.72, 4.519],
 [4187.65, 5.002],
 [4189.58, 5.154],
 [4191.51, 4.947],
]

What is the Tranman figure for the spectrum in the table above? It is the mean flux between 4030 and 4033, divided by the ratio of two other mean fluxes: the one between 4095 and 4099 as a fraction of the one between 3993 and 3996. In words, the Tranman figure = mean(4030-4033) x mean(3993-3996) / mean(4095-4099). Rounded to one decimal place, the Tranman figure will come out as 6.5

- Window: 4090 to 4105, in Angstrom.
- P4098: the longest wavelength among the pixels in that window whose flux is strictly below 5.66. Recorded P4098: 4103.65 Angstrom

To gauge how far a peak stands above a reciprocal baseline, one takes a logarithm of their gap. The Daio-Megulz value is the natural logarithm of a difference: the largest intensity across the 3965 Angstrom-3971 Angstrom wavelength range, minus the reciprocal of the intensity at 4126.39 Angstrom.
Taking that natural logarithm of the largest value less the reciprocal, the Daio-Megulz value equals 1.85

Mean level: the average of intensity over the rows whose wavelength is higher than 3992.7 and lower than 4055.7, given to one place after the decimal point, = 5.6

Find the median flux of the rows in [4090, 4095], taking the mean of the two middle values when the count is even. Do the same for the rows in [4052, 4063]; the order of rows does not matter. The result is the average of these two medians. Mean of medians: 5.00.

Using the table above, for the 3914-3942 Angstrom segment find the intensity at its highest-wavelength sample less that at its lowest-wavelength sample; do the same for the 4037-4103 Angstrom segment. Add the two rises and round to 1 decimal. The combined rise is -0.6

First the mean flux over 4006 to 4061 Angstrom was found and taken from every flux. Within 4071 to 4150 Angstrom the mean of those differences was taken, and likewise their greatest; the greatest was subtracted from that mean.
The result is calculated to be -0.47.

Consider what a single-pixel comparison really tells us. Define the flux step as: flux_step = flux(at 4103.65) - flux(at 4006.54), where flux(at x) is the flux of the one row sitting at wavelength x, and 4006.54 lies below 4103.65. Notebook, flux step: -1.2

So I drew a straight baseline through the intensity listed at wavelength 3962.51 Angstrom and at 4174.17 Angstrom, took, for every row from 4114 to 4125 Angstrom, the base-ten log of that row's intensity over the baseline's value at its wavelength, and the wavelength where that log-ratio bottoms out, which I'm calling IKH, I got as 4115.00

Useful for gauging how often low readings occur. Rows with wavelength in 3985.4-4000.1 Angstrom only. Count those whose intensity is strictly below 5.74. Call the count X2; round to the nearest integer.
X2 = 5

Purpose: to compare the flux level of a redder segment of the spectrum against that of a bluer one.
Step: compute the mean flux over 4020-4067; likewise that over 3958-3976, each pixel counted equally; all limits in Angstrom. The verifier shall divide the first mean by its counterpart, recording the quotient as 0.841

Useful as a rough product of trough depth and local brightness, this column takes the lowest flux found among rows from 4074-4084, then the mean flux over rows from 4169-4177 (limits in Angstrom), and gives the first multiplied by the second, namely 8.7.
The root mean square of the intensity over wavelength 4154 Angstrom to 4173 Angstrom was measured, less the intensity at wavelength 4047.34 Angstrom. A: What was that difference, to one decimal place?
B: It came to 0.5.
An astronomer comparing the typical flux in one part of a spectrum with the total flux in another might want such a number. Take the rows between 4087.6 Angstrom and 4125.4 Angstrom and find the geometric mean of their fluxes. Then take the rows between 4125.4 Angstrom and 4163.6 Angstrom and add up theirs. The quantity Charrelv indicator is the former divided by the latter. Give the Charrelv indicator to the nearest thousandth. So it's 0.048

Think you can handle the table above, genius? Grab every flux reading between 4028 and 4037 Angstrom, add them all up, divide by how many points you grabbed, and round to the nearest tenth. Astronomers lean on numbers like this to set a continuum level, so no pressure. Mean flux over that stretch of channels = 5.6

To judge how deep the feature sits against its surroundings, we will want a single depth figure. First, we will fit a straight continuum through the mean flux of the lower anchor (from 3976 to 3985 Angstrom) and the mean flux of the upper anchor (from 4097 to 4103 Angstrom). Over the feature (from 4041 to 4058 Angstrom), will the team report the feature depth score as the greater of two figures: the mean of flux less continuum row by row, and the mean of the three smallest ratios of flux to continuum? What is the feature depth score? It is 0.89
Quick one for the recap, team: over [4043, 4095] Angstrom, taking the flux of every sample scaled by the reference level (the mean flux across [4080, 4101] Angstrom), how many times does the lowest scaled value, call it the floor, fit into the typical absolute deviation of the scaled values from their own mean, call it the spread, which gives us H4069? 0.43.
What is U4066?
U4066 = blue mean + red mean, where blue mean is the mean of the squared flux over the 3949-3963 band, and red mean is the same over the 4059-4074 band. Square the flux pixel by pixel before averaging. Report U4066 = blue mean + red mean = 60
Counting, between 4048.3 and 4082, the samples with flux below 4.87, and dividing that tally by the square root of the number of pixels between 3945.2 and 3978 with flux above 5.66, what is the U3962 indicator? 1.6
